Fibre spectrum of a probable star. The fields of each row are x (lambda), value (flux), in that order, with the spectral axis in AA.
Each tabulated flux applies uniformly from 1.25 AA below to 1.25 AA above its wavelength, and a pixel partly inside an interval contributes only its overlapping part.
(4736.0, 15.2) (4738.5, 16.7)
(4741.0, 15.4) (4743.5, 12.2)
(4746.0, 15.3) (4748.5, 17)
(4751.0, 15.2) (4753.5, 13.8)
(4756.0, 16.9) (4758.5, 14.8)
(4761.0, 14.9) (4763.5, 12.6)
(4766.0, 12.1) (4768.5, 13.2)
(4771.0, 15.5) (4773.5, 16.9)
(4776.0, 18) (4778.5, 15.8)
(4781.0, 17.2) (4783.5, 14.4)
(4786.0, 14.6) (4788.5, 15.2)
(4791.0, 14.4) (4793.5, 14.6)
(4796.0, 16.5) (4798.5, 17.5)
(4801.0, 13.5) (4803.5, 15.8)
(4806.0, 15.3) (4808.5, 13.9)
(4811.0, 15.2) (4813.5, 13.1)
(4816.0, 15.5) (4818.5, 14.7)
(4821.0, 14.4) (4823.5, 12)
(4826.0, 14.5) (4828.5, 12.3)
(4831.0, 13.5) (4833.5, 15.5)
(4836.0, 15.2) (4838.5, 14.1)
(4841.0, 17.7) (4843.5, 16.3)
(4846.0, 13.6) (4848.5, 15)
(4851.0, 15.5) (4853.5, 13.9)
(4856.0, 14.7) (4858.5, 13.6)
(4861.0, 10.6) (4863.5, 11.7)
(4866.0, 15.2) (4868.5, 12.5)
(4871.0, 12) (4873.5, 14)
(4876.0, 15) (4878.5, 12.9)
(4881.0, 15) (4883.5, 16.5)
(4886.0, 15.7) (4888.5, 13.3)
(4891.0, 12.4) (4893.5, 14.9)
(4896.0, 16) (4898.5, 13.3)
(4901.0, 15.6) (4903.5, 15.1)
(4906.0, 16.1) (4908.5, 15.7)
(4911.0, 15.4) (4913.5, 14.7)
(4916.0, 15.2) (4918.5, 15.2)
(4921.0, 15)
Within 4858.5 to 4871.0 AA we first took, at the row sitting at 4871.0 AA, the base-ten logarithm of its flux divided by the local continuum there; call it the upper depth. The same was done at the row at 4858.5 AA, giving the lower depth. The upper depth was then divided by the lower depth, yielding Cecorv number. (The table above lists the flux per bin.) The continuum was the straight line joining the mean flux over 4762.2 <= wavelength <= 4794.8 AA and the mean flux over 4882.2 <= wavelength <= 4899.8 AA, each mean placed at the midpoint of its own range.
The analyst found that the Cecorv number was 2.6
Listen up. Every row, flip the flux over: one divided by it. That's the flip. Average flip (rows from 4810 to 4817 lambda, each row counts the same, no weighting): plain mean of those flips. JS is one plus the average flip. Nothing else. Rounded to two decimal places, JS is 1.07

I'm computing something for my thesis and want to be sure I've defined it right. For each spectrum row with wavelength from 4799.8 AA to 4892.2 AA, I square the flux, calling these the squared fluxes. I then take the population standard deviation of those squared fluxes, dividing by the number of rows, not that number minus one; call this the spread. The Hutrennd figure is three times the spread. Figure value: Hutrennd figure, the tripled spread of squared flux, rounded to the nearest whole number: 127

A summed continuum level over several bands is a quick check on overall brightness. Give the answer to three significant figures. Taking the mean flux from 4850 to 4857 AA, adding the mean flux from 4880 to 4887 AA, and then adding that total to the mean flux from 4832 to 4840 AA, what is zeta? 45.4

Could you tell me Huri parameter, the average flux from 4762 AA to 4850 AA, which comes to 14.8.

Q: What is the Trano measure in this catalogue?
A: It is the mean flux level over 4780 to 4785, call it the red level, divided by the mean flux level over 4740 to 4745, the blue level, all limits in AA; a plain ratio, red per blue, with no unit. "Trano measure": 1.14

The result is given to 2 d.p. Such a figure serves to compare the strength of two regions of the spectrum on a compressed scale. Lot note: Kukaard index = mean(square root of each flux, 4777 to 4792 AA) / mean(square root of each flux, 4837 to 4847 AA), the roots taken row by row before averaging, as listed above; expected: 1.00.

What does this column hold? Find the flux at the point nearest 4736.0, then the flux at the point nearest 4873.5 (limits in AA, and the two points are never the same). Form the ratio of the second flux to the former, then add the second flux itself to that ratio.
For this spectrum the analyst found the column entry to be 14.9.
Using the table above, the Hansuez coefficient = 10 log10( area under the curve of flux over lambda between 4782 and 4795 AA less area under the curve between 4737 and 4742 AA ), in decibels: 20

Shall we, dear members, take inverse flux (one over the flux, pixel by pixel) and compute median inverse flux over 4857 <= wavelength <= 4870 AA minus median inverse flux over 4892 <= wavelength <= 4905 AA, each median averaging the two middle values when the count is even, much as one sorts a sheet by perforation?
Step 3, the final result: 0.014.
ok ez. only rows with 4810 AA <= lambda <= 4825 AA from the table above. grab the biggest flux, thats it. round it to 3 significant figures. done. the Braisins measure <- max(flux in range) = 15.5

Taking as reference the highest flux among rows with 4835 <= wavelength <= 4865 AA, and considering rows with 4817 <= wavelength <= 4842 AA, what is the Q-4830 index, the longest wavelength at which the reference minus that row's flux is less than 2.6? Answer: 4841.0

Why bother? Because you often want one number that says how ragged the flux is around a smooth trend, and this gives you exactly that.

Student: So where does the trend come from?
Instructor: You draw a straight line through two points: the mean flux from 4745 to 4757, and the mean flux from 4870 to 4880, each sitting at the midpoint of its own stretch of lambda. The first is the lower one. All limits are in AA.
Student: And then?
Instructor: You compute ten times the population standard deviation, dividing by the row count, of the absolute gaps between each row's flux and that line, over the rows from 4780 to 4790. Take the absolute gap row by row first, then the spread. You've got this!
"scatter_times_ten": 7.3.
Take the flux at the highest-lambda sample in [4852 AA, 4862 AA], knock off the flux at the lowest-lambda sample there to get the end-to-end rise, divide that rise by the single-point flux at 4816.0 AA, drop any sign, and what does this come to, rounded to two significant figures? 0.21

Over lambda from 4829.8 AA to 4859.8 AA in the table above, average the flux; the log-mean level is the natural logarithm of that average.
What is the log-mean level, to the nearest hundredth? 2.70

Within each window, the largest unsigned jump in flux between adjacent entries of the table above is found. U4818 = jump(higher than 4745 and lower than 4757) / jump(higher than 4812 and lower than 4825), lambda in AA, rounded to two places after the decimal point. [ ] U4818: 1.29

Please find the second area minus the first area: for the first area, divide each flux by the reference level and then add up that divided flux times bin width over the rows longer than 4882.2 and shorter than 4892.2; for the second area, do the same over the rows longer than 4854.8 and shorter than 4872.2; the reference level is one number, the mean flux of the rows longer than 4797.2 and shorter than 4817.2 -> 5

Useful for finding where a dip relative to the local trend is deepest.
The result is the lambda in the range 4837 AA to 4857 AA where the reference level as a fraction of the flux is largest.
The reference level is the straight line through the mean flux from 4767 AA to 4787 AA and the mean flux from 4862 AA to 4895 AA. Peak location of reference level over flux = 4846.0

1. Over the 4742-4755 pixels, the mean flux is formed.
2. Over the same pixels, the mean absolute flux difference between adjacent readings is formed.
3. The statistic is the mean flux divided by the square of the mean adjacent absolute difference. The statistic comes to 3.7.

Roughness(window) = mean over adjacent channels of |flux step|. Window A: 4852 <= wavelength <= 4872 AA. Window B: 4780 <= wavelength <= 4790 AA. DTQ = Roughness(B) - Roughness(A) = -0.61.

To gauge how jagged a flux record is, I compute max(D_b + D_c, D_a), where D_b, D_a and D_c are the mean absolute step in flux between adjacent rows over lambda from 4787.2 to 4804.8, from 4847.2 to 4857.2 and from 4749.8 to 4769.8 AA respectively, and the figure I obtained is 3.2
